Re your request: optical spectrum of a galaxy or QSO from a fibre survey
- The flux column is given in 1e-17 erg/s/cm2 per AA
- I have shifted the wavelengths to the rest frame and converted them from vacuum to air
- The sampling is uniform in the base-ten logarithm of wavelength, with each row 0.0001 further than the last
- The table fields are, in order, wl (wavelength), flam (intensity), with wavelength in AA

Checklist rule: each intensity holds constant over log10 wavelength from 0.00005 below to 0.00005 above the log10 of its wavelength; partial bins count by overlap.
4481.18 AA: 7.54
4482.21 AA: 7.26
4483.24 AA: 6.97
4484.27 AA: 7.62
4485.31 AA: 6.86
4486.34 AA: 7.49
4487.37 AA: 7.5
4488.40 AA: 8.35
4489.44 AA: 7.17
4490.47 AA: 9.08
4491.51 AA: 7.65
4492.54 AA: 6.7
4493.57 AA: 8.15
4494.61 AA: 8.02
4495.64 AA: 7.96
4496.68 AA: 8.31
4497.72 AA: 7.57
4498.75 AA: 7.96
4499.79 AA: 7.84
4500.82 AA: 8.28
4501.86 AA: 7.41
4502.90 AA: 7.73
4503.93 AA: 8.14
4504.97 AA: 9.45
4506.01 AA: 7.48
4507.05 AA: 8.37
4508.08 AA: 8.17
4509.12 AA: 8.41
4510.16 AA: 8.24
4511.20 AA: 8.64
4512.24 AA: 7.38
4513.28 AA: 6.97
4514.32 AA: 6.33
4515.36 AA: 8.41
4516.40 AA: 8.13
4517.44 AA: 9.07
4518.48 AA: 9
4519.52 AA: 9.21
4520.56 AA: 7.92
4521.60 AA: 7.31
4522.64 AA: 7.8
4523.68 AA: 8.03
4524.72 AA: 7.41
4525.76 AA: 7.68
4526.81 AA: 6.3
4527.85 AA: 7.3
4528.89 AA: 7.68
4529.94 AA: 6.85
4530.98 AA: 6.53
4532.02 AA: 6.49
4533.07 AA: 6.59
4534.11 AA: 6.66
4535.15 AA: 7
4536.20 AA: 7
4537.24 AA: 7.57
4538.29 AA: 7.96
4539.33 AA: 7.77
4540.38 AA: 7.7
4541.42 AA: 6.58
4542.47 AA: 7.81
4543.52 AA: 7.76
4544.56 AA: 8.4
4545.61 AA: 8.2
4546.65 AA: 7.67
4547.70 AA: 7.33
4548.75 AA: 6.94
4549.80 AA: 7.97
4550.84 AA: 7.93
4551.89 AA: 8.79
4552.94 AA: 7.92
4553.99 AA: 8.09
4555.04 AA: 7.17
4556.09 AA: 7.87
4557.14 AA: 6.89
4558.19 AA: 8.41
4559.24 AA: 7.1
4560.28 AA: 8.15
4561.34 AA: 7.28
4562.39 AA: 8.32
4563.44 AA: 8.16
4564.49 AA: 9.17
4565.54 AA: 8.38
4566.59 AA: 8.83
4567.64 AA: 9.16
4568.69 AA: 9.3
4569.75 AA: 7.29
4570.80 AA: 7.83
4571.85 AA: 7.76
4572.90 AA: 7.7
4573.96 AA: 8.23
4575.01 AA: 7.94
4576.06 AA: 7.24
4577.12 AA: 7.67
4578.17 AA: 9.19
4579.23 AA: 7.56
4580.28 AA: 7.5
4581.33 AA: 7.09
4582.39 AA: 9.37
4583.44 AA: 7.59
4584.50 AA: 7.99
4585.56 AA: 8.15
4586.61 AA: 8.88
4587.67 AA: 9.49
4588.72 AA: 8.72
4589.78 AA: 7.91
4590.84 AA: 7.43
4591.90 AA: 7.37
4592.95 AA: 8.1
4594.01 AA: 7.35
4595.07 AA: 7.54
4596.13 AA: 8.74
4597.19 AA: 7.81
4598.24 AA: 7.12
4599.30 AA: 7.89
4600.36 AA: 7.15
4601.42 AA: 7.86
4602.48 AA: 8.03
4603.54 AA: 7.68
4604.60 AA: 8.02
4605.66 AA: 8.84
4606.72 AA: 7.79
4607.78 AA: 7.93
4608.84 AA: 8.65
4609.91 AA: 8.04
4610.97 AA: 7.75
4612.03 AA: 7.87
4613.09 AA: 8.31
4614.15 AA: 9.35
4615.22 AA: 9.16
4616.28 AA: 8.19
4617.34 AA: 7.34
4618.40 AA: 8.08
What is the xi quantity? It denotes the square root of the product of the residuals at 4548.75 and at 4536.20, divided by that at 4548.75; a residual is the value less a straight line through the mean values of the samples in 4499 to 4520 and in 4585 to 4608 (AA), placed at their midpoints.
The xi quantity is -1.0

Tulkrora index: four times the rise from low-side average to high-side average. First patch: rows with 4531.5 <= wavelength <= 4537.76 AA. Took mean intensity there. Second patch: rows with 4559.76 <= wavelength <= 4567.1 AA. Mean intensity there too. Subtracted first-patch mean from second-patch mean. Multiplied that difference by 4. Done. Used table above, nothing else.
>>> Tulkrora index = 5.8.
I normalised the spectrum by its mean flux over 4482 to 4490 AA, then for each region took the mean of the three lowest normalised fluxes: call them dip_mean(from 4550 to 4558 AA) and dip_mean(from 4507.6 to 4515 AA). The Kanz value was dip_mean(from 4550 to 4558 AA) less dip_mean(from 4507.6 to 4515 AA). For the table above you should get 0.06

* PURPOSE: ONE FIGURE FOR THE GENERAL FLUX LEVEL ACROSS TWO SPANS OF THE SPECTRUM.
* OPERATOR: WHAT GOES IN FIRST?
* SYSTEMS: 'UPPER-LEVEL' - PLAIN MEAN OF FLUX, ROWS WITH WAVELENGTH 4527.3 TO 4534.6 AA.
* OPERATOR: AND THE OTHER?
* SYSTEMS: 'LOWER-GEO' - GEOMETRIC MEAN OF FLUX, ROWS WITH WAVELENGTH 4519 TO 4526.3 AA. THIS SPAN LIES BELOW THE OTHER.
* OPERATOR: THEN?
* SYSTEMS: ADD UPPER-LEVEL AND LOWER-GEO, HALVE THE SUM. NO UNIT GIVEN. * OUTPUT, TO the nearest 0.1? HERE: 7.4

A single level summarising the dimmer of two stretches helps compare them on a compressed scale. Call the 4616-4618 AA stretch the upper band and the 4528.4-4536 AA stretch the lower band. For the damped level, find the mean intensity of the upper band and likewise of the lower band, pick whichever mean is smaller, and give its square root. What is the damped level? 2.61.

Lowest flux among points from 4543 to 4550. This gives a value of 6.94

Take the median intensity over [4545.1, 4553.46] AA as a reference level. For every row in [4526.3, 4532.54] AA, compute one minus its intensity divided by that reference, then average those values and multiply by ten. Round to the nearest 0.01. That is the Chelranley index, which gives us 1.35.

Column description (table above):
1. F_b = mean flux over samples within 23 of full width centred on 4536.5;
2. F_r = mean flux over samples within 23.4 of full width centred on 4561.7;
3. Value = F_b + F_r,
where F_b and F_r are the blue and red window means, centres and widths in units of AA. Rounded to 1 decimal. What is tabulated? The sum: 15.4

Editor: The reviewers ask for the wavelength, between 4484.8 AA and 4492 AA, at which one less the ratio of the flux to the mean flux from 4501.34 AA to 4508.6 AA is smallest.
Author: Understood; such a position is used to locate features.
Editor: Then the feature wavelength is 4490.47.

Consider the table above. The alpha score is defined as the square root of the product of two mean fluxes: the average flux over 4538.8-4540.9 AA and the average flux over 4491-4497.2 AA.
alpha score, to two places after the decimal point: 7.77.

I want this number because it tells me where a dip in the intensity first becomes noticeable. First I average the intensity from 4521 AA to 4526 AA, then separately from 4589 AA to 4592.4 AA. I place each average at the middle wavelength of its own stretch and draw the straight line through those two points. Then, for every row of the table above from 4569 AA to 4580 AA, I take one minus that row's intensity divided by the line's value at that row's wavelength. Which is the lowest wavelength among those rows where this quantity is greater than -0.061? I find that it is 4569.75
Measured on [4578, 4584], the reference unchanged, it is 4579.23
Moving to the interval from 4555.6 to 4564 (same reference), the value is 4556.09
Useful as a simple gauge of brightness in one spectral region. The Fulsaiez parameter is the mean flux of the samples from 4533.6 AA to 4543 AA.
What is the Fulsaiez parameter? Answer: 7.34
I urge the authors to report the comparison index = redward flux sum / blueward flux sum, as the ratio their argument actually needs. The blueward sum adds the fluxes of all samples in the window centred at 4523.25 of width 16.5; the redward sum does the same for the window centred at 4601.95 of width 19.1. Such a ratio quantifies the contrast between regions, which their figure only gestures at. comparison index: 1.1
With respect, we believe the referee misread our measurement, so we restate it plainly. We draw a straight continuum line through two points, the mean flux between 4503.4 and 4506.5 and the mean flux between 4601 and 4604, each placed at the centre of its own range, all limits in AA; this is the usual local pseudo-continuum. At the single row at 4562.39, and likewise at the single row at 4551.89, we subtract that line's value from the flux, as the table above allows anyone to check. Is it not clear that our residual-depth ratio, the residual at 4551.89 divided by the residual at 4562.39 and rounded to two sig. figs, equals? 2.6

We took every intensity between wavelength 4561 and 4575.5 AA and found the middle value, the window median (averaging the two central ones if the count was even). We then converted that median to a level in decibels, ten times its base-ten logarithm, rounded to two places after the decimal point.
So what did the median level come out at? 9.14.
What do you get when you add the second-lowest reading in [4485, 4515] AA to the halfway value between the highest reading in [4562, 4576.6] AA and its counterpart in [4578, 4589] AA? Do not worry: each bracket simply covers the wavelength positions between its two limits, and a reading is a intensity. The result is 16.1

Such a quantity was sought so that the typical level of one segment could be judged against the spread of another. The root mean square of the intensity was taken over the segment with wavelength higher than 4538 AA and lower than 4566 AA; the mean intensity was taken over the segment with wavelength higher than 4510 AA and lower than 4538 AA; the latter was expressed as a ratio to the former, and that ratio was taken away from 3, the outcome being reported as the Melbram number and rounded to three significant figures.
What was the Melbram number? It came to 2.04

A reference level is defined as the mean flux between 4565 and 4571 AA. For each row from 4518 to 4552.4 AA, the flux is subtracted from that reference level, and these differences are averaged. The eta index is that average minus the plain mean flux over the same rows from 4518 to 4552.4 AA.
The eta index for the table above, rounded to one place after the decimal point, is -6.6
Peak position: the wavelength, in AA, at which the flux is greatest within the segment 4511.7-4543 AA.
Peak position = 4519.52 AA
